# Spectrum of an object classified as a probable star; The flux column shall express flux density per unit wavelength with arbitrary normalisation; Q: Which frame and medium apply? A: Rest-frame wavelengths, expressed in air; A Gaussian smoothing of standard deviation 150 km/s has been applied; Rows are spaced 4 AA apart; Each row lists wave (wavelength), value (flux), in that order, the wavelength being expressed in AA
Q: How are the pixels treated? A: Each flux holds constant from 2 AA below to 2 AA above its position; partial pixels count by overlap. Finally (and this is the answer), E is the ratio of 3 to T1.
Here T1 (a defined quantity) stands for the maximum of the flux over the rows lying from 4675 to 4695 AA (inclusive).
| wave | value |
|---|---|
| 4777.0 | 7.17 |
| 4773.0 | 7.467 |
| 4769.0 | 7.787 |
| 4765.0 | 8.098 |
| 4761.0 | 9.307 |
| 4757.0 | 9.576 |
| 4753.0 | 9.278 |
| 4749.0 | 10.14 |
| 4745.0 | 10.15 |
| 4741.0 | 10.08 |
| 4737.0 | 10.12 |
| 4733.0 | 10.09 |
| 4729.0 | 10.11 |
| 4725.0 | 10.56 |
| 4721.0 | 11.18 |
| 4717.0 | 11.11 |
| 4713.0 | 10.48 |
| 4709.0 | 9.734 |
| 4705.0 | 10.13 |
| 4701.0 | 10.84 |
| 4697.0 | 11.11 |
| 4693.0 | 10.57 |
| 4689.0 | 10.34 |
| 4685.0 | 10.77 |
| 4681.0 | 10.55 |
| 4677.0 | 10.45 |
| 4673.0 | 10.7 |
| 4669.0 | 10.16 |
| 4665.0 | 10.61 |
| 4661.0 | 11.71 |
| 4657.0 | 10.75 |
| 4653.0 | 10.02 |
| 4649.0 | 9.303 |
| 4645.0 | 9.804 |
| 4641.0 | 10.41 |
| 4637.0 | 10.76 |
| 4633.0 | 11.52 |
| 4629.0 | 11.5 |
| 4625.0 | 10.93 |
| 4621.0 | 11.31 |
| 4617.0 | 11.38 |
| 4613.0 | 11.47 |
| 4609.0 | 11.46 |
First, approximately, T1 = 10.77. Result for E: 0.28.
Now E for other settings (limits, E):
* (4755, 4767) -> 0.31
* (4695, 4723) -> 0.27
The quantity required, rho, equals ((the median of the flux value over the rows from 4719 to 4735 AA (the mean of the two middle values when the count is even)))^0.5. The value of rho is 3.21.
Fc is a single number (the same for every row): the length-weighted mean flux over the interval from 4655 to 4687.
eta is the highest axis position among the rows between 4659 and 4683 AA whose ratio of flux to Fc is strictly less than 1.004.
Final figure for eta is 4681.0 AA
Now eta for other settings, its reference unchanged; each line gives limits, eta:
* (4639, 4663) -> 4657.0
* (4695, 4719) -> 4713.0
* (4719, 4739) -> 4737.0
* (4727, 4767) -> 4765.0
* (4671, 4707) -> 4705.0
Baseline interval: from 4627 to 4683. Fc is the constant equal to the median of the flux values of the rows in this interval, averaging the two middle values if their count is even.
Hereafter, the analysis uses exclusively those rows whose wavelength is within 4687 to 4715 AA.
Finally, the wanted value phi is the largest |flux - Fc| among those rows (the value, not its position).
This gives 0.8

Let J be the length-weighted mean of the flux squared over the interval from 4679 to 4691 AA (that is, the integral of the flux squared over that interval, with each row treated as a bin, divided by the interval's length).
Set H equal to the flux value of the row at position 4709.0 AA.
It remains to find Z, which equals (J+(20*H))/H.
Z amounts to 31.4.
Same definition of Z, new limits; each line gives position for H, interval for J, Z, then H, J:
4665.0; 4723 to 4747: 29.8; 10.61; 104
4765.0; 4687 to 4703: 34.2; 8.098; 115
